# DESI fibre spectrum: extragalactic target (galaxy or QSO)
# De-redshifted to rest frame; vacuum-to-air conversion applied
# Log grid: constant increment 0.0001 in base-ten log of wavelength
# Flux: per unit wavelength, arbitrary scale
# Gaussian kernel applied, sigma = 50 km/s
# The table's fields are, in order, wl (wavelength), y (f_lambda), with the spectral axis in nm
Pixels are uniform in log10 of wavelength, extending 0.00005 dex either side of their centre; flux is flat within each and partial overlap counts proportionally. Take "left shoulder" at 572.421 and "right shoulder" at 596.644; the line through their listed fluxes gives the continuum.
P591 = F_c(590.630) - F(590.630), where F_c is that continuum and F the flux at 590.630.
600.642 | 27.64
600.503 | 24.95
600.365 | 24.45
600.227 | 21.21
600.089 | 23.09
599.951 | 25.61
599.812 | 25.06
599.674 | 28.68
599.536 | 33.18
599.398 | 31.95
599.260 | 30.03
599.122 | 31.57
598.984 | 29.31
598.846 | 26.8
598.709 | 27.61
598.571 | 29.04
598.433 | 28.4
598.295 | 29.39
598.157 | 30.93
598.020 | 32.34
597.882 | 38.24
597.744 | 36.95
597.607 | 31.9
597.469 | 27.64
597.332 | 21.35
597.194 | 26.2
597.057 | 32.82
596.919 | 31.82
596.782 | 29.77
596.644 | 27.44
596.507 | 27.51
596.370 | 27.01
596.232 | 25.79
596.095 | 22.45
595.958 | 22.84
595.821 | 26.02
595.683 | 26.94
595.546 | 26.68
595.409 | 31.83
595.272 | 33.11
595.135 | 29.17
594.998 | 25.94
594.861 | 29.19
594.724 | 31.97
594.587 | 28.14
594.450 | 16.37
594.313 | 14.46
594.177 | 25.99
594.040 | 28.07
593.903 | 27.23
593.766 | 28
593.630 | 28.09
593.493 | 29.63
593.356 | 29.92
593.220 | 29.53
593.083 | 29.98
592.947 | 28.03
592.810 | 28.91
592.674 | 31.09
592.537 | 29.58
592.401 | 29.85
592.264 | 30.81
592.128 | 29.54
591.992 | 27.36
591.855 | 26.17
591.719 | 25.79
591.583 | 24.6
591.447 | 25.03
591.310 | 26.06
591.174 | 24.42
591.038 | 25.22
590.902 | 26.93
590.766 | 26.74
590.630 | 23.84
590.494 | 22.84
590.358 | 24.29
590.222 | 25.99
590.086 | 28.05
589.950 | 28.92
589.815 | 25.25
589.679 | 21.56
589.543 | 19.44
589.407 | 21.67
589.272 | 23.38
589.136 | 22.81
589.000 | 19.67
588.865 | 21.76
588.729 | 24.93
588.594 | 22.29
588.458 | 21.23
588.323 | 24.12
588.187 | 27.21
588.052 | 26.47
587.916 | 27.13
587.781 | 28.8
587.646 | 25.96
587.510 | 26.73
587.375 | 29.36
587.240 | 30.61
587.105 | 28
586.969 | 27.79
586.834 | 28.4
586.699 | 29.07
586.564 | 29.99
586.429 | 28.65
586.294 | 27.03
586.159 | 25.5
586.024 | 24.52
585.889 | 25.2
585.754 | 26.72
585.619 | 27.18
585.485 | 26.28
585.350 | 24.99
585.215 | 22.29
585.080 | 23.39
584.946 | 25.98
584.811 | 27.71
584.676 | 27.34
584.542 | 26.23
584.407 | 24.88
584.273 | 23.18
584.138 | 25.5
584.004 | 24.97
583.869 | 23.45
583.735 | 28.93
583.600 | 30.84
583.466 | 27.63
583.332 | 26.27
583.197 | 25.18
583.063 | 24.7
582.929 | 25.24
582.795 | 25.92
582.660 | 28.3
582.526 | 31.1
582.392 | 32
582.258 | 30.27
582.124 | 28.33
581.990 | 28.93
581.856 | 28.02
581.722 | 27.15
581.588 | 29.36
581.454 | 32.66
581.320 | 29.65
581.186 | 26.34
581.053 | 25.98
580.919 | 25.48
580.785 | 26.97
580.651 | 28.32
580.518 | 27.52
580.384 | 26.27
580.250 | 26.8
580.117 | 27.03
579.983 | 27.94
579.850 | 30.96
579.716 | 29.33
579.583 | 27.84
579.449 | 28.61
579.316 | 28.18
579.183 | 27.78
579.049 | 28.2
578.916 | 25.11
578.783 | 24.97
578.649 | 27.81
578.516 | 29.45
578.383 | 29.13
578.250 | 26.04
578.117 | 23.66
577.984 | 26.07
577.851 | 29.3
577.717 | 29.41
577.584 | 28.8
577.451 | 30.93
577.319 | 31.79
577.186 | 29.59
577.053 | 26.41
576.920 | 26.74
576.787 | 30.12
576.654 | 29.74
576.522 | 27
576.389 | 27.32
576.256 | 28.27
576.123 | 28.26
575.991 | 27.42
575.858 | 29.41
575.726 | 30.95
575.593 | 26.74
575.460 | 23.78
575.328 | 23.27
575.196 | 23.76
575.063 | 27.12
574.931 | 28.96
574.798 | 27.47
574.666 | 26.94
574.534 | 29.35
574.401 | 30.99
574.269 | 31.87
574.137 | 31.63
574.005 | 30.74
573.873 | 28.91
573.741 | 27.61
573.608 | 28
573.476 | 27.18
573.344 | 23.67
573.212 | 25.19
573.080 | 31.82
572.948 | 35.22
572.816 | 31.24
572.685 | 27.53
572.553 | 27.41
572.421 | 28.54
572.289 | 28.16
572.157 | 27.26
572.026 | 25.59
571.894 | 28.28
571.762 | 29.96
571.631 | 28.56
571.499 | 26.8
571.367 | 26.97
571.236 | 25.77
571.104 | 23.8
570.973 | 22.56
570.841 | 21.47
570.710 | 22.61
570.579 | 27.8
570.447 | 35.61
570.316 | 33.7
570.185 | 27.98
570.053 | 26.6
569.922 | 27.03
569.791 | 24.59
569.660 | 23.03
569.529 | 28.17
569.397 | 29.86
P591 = 3.9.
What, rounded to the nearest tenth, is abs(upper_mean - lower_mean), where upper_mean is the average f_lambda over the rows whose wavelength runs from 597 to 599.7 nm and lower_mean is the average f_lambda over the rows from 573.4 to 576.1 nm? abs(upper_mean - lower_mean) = 2.1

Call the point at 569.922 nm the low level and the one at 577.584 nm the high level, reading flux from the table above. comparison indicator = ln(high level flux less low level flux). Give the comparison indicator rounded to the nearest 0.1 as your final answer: 0.6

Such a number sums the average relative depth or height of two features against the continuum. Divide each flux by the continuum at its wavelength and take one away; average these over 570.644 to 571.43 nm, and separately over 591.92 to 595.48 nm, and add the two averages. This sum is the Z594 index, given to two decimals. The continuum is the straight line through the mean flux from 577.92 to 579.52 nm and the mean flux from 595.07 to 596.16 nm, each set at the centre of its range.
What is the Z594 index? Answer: -0.09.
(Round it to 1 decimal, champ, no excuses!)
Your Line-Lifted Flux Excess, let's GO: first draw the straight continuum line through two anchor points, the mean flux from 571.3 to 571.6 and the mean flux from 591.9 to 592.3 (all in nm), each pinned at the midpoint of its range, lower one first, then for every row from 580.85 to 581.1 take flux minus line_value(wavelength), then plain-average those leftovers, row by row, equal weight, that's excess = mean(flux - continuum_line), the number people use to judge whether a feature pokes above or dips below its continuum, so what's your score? -2.2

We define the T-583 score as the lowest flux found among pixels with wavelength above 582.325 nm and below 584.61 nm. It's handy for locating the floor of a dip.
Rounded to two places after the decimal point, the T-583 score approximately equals 23.18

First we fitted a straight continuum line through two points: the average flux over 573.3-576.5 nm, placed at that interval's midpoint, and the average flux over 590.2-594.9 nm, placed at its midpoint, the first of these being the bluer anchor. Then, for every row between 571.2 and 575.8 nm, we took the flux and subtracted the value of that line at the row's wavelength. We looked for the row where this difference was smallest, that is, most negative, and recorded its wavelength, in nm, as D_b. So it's 575.328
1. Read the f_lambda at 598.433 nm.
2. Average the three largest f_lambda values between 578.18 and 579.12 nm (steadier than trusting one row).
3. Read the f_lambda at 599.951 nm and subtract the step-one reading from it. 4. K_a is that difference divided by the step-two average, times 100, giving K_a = -10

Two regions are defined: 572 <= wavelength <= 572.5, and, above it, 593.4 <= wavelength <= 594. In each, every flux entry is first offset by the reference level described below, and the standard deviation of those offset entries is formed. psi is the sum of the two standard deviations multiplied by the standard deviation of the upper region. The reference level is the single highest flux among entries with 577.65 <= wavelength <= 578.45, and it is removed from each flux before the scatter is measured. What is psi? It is 2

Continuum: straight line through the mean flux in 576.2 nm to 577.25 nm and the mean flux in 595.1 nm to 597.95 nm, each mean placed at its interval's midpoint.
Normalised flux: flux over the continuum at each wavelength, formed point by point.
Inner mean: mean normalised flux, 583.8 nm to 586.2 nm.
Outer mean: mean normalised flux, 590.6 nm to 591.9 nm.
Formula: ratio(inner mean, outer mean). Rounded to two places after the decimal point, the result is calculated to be 1.00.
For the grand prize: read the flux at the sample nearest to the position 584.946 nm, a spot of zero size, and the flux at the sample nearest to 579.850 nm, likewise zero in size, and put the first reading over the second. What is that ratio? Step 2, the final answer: 0.84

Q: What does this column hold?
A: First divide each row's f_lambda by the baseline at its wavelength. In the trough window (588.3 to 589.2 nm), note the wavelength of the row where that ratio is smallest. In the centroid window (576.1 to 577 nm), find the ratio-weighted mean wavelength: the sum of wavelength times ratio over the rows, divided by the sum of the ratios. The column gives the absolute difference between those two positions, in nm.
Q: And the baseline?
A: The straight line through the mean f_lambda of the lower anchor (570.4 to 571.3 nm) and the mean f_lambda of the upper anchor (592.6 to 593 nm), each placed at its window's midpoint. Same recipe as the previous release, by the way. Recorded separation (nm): 12.48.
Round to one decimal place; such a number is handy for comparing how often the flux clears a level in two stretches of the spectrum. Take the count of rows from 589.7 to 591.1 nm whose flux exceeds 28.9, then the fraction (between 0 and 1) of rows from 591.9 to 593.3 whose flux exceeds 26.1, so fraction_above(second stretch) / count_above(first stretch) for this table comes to 1.0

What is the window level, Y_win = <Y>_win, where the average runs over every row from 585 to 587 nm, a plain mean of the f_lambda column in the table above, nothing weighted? 26.5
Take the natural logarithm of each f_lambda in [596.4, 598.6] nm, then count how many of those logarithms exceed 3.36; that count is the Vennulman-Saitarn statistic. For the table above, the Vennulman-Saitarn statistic 10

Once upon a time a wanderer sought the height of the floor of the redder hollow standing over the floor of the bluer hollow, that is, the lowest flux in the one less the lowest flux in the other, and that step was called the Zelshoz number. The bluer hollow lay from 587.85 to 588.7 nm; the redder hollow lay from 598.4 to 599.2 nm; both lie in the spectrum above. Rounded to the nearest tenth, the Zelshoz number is 5.6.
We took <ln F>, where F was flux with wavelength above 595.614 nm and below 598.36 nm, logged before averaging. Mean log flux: 3.348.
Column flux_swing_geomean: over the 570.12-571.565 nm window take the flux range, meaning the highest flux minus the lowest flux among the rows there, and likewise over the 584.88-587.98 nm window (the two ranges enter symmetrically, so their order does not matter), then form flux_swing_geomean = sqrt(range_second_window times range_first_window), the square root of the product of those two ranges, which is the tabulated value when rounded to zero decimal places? 11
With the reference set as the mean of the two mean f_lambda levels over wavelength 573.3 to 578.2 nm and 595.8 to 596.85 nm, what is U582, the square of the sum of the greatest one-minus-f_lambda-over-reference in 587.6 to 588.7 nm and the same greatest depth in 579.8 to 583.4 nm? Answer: 0.09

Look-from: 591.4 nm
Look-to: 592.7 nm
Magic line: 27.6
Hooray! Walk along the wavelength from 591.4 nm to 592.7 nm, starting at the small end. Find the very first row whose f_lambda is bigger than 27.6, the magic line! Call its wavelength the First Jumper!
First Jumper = 592.128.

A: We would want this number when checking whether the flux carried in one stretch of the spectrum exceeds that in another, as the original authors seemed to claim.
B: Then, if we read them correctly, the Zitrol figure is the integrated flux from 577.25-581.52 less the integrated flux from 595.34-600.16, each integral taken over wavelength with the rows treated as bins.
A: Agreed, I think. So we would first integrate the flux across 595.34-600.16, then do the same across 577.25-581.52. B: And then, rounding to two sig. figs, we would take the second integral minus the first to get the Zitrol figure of -19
